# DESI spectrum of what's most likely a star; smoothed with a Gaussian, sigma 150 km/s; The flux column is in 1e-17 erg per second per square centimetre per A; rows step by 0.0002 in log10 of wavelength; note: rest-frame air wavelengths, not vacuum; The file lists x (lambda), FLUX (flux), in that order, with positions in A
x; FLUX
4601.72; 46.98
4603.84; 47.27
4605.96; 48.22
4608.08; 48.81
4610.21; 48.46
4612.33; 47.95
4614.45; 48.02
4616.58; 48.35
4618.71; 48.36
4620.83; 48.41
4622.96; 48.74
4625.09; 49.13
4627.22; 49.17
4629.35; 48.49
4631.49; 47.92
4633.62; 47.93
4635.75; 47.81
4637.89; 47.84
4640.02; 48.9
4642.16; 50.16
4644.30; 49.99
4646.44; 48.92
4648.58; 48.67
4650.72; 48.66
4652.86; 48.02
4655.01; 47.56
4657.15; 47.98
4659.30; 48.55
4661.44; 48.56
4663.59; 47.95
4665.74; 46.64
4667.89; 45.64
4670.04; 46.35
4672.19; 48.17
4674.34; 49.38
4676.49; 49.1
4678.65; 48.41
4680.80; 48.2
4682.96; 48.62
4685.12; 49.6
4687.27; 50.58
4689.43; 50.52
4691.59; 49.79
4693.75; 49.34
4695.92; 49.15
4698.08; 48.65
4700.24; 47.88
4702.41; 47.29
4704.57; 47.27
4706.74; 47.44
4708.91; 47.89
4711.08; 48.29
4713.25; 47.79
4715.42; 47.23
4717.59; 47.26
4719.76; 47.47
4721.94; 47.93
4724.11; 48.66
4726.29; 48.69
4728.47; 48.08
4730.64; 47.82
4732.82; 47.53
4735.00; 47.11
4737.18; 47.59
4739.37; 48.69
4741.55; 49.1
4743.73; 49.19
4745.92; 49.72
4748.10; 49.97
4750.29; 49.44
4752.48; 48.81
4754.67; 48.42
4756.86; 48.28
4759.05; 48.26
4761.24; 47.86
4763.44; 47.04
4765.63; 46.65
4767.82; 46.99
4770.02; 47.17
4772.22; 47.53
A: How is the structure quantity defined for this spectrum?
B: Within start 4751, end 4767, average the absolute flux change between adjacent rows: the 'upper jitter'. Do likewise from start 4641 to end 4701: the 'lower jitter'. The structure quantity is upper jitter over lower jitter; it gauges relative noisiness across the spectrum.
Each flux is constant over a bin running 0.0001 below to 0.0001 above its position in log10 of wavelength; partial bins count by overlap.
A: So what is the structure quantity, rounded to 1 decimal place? 0.6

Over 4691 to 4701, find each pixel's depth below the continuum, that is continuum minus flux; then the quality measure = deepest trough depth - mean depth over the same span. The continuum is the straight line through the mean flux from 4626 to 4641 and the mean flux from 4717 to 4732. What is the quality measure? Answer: 1.1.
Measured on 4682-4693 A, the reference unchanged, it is 1.2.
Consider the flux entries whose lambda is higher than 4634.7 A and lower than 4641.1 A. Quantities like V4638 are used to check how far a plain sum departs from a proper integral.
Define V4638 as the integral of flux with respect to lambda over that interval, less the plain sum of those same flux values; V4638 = 164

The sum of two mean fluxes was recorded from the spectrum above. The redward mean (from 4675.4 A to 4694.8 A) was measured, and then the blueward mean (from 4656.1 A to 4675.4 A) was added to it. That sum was 97.0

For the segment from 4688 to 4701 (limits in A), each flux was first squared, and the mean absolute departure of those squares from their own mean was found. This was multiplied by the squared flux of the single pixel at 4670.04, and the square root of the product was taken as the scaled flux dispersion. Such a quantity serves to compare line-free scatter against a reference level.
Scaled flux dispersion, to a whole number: 374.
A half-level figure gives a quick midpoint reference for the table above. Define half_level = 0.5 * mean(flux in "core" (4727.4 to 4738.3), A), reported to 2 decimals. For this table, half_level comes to 23.81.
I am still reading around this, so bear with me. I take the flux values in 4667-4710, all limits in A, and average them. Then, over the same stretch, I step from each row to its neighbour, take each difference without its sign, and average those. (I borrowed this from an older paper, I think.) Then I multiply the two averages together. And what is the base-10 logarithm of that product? 1.46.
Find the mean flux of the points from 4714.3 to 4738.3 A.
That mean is 47.76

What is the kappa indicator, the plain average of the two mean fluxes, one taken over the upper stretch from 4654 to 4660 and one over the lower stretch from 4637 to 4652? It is 48.5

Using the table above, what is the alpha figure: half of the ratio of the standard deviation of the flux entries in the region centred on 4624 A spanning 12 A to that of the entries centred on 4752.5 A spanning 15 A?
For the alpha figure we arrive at 0.25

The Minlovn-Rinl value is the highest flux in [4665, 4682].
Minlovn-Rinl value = 49.38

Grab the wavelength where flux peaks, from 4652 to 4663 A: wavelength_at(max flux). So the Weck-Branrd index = 4661.44 A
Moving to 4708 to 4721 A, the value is 4711.08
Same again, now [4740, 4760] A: 4748.10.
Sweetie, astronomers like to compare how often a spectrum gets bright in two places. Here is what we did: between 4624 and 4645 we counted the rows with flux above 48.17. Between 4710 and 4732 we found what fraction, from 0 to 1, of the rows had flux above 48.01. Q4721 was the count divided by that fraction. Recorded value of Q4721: 15.0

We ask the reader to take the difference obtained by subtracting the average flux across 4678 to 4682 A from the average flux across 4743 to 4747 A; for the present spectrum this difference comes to 1.1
